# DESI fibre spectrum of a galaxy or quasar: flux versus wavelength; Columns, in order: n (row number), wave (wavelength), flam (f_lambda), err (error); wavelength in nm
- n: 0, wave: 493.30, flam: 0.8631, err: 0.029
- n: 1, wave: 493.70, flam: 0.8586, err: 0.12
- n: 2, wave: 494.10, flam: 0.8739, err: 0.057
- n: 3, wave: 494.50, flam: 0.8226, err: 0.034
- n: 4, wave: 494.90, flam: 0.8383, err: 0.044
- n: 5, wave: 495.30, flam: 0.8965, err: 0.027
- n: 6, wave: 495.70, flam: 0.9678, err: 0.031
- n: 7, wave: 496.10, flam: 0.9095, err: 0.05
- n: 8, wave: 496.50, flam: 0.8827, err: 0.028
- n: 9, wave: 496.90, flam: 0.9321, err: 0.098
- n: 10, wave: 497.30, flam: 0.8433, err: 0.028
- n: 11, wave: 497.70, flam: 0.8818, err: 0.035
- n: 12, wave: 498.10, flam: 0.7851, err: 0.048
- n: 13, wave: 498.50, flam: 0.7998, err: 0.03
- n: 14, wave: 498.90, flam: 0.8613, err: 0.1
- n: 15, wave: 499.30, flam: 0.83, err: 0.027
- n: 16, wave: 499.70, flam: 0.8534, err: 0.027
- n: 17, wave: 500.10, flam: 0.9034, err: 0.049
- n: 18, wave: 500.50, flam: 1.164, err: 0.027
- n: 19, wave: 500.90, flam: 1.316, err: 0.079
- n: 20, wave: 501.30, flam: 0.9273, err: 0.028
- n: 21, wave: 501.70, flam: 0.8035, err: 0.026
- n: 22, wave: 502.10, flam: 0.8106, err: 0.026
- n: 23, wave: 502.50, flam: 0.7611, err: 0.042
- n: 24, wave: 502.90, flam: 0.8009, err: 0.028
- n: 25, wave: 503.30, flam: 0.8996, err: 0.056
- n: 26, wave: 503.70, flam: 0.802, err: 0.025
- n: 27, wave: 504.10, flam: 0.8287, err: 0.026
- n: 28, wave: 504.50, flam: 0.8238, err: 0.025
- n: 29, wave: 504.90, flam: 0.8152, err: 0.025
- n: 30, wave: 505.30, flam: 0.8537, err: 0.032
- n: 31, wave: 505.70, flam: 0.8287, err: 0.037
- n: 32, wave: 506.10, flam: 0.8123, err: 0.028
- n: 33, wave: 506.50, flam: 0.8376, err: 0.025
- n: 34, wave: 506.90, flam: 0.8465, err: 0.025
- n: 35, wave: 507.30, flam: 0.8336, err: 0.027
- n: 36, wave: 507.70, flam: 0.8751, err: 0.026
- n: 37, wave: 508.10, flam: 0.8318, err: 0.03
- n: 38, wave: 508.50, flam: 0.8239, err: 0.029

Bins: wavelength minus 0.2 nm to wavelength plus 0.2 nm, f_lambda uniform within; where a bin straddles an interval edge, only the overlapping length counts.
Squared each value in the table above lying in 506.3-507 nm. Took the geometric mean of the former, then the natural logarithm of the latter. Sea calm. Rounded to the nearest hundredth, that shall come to -0.34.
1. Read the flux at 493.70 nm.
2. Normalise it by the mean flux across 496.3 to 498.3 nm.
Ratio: 0.99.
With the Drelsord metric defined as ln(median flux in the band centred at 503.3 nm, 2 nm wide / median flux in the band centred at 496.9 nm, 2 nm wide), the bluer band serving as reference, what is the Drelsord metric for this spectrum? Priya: -0.10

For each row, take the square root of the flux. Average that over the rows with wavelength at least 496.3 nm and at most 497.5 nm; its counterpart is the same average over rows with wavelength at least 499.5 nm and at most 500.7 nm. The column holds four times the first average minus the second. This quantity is 2.78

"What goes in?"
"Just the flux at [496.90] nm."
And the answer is 0.9321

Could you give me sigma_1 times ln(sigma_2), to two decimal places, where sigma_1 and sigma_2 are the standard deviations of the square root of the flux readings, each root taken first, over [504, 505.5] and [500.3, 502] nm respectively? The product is -0.02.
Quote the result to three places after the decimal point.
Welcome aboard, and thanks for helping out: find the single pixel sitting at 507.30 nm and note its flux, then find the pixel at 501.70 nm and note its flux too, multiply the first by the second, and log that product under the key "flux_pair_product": 0.670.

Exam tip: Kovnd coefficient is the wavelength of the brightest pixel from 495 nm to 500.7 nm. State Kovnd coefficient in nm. 500.50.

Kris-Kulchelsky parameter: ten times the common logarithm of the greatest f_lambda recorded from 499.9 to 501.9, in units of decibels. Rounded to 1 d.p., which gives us 1.2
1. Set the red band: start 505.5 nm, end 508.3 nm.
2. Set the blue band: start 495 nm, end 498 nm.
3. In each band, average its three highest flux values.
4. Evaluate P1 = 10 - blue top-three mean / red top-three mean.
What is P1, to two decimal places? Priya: 8.90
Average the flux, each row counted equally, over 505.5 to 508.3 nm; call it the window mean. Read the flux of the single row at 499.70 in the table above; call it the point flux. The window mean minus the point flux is -0.02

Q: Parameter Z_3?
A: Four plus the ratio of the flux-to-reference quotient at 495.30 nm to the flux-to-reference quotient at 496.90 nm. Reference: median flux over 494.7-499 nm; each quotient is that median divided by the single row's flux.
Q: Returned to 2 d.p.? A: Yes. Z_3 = 5.04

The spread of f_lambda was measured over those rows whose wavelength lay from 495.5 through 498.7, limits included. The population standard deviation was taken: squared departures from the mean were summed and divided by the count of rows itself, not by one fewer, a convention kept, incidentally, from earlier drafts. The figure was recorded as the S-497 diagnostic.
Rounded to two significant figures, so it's 0.059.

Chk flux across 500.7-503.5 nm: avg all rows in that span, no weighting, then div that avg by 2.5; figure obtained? 0.361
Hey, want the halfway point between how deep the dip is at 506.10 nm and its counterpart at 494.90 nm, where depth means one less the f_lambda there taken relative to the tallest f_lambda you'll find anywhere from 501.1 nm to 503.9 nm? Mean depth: 0.110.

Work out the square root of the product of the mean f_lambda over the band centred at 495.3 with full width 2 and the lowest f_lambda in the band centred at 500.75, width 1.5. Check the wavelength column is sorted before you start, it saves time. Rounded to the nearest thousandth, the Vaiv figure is 0.895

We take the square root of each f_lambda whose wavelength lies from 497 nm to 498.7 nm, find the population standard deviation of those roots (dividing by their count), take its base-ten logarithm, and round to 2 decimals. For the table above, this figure -1.68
